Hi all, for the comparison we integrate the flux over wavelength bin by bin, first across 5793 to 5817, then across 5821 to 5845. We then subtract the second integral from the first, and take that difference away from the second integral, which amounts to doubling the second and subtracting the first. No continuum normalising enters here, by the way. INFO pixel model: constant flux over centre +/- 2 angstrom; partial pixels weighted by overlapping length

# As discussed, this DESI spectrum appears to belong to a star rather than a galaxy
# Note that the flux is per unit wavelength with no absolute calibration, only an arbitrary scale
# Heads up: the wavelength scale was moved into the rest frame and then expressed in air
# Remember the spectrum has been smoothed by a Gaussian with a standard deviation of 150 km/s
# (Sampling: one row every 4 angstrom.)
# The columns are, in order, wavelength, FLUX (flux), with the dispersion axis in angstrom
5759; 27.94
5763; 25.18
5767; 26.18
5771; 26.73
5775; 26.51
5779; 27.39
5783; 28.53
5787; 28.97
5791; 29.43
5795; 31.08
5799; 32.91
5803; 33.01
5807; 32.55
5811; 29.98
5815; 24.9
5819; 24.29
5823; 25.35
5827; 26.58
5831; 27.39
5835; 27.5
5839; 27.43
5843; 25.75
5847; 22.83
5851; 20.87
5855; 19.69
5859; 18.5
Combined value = 542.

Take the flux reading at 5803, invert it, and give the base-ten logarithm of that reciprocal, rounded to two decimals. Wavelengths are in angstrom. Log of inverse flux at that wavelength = -1.52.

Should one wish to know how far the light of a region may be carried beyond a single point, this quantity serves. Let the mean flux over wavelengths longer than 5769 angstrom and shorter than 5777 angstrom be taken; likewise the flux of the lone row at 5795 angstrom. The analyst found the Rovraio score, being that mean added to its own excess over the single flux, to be 22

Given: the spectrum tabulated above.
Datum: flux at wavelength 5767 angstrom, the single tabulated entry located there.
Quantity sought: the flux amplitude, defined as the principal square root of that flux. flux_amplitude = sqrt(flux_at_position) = 5.1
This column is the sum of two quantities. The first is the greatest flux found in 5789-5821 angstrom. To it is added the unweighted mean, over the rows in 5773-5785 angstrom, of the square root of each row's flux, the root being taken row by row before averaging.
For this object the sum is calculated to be 38.3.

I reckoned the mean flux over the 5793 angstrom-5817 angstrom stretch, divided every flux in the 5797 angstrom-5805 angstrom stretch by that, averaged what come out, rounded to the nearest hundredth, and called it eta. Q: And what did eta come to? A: 1.07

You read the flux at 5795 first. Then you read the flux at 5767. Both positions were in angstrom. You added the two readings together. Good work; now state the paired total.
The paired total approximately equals 57.3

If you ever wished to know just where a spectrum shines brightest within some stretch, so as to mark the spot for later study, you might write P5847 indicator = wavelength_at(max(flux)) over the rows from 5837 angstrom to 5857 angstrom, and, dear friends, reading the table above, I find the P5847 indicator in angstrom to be 5839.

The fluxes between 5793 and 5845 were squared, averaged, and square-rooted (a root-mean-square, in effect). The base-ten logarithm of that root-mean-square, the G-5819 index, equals 1.46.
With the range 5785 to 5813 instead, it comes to 1.49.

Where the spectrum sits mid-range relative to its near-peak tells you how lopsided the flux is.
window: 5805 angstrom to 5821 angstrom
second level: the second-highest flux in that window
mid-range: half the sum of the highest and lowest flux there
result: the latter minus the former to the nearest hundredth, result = -1.56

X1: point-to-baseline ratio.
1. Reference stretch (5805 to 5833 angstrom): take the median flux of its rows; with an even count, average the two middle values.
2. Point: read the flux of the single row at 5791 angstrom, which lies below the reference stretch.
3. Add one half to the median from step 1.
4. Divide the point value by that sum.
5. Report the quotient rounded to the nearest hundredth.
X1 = 1.09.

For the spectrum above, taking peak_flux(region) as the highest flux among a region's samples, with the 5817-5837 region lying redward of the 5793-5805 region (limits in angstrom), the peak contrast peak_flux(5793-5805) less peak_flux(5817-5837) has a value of 5.5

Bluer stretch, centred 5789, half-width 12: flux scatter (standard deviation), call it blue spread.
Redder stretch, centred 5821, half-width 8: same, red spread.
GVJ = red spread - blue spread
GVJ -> -1.0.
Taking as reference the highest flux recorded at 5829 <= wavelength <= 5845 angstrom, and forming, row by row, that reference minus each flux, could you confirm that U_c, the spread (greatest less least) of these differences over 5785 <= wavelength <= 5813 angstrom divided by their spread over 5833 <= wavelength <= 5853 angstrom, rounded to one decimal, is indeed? 0.6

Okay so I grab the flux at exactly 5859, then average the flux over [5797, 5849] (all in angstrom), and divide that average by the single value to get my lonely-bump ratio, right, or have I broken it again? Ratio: 1.50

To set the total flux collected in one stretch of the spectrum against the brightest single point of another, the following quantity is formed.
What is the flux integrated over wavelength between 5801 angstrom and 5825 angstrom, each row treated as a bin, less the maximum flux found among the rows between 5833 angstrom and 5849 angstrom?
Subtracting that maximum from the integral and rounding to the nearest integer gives 653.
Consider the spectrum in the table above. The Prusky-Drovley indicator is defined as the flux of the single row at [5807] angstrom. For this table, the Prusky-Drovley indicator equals 32.55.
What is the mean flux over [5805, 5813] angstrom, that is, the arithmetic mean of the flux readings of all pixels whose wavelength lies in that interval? 31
